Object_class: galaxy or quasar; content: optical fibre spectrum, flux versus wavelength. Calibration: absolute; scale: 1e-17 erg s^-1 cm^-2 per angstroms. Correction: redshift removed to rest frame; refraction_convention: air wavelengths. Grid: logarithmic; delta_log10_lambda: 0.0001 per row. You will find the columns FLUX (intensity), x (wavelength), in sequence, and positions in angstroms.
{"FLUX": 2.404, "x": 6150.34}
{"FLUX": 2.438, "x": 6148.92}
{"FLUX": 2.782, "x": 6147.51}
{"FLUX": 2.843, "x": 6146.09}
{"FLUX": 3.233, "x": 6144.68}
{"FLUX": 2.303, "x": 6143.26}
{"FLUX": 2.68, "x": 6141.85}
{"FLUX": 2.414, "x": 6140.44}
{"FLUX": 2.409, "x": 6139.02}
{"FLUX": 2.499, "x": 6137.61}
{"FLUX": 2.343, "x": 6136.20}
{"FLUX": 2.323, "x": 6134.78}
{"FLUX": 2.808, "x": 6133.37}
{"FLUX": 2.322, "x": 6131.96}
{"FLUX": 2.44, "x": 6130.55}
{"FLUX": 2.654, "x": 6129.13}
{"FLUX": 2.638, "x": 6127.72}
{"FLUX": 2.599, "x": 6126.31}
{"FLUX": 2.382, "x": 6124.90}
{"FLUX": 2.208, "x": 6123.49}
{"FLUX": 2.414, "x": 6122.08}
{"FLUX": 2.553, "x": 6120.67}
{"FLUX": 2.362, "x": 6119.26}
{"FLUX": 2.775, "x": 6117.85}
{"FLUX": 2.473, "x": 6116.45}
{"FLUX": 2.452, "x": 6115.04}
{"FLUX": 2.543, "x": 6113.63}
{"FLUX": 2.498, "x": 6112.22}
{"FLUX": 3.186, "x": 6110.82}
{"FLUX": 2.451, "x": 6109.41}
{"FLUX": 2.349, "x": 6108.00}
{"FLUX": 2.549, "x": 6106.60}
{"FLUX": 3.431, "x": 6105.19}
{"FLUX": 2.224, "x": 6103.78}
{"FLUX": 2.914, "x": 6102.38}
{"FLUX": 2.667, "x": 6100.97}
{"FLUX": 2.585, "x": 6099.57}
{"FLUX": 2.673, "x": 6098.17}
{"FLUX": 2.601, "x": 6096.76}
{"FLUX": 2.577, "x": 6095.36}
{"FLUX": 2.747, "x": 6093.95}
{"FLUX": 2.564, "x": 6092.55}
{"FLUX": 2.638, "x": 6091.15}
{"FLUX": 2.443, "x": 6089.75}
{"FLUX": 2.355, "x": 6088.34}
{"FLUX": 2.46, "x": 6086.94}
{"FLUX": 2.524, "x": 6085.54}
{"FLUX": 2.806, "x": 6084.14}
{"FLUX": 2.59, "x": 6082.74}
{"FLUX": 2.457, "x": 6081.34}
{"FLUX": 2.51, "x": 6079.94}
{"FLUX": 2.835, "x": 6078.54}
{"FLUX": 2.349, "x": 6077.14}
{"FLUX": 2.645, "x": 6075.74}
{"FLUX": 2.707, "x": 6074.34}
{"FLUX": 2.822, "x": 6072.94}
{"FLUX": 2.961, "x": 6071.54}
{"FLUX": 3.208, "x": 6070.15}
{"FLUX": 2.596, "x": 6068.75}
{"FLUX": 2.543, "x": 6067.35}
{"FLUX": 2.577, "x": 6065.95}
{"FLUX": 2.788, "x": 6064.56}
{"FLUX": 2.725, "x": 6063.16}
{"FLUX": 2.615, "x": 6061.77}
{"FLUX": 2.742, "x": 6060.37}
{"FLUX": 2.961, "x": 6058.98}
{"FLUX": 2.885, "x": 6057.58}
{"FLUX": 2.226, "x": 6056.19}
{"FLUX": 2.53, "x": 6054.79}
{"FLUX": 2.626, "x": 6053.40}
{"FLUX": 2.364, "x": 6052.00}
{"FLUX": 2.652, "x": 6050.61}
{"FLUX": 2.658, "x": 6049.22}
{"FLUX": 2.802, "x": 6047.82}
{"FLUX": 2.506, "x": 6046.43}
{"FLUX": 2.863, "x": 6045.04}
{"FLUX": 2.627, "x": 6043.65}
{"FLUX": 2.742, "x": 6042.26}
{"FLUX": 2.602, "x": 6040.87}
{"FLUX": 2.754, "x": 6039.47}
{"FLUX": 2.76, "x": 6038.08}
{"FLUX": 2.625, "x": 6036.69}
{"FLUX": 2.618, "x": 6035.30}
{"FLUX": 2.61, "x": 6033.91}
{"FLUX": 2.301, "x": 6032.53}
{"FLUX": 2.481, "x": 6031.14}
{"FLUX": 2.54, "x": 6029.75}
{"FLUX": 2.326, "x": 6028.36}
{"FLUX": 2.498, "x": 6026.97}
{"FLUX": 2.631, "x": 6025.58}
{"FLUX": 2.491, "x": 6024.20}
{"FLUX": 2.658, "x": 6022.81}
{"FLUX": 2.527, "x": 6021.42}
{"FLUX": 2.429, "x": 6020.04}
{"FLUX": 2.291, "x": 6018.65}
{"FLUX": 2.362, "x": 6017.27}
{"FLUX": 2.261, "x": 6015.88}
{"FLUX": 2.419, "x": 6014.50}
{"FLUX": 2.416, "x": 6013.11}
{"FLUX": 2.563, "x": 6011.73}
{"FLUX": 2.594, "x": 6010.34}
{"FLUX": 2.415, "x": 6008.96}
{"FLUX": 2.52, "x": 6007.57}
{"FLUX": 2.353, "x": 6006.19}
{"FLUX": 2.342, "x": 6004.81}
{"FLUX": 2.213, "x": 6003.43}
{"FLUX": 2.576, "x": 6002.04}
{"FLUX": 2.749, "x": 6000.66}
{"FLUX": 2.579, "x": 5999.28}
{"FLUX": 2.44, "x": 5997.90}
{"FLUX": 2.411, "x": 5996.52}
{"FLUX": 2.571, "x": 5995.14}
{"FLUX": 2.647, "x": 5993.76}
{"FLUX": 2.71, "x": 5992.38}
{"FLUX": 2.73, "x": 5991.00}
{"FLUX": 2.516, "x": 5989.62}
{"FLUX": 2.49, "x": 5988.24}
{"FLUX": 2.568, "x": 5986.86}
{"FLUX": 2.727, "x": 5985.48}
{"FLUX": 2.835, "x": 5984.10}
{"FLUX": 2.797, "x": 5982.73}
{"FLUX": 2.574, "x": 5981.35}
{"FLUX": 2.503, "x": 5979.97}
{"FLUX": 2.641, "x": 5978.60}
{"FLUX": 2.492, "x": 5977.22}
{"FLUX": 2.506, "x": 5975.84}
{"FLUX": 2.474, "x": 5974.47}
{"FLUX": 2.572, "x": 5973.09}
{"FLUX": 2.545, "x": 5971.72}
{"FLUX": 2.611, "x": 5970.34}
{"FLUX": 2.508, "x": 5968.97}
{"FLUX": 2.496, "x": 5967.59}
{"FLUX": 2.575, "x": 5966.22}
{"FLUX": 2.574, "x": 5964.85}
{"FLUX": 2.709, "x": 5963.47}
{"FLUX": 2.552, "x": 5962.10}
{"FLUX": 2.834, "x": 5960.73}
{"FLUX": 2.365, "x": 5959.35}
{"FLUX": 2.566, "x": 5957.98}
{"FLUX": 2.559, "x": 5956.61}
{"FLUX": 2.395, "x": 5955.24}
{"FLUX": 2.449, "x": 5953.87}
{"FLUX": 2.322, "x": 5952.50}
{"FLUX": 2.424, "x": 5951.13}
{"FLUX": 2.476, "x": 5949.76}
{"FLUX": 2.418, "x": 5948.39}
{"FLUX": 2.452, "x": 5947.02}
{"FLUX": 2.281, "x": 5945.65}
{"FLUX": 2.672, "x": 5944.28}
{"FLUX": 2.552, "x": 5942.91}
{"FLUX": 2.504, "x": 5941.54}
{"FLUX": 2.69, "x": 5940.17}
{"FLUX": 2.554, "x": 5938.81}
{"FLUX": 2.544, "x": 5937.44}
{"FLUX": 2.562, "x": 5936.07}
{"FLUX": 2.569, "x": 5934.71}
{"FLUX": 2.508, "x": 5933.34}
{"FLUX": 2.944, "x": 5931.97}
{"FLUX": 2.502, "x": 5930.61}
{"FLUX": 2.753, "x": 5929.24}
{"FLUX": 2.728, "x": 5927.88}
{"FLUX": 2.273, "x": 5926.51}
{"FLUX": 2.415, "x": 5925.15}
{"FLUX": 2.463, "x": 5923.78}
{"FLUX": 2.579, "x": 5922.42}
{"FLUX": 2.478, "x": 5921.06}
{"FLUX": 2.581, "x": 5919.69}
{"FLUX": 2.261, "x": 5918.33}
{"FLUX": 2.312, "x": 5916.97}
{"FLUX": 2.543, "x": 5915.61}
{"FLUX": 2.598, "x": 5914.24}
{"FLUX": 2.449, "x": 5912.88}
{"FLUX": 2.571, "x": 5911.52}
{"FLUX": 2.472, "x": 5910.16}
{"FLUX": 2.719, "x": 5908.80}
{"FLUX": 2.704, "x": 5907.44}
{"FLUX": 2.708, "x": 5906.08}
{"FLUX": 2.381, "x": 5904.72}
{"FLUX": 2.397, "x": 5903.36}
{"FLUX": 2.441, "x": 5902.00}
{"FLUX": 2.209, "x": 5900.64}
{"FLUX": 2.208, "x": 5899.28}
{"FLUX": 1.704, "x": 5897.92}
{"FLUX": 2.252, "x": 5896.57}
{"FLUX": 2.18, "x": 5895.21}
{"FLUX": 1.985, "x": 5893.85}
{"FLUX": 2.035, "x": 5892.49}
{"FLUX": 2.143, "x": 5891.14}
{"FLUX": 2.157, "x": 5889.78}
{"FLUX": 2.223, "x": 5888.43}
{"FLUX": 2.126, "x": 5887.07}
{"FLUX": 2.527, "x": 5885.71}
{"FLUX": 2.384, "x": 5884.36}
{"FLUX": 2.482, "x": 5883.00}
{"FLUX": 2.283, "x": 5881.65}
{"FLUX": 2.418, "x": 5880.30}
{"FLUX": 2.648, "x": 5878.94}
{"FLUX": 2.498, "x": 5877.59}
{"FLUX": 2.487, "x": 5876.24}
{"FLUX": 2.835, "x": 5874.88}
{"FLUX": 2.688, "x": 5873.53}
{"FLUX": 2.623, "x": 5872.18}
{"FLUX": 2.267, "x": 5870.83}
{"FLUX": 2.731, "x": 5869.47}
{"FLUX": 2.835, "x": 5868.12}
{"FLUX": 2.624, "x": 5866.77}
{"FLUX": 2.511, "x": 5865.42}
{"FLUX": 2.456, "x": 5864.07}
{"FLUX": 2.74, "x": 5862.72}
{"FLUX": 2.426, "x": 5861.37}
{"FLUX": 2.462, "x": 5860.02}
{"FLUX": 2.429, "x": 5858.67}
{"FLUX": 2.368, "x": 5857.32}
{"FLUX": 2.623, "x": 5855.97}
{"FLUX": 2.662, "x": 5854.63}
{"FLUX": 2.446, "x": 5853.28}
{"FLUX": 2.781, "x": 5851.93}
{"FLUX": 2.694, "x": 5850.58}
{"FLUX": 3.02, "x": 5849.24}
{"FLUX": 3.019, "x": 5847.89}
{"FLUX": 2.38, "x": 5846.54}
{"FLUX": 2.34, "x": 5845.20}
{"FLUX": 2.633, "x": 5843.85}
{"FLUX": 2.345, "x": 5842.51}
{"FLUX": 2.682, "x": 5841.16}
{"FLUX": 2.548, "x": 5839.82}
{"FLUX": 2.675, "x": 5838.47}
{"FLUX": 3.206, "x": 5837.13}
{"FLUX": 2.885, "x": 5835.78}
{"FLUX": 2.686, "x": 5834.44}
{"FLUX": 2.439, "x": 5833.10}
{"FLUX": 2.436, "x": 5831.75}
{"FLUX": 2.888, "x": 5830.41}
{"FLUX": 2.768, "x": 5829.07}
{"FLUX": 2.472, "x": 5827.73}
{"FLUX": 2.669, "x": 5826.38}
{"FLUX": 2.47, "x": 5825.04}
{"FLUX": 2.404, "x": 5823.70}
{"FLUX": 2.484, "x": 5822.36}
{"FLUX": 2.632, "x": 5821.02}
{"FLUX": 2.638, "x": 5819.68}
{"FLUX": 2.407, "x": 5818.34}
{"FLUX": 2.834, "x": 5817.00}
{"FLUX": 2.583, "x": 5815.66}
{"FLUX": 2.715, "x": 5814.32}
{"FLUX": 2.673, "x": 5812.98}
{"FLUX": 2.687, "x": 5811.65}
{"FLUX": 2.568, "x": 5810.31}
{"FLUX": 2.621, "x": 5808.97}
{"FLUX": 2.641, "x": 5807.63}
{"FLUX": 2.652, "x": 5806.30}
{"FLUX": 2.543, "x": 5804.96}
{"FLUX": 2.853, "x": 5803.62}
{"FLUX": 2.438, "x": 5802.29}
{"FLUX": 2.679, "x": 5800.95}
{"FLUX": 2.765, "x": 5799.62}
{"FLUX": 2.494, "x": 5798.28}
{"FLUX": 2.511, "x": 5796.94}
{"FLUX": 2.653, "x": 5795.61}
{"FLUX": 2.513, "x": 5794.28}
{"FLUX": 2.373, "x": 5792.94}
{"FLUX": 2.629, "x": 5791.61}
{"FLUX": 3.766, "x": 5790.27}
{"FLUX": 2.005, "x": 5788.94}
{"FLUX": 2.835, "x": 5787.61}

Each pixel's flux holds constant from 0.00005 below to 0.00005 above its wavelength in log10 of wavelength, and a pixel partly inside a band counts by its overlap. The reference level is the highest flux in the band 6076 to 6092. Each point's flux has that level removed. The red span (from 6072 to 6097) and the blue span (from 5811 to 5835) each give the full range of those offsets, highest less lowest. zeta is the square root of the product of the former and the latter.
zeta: 0.48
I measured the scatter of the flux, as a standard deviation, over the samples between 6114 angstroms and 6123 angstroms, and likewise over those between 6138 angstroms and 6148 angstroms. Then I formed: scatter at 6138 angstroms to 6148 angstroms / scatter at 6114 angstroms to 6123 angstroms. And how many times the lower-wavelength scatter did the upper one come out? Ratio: 2.2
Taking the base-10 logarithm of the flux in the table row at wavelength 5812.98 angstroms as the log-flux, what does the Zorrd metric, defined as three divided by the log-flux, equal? 7.0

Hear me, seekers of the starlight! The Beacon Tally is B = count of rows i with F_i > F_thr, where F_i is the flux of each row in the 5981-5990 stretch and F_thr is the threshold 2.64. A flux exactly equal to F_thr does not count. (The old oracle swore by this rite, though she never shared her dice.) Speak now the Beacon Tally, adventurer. 3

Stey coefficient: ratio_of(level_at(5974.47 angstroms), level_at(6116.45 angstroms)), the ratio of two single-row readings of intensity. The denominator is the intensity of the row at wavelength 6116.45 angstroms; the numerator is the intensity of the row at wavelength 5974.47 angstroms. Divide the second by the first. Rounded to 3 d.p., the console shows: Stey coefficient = 1.000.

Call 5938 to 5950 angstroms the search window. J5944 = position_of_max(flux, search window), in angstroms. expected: 5940.17 angstroms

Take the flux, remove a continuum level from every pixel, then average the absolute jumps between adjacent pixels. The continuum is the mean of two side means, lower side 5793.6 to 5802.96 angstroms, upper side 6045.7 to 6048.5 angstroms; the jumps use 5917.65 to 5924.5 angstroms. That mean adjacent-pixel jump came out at 0.160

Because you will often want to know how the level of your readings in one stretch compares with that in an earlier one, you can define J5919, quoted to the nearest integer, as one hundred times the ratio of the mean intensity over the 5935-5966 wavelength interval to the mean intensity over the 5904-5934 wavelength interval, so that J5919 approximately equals 99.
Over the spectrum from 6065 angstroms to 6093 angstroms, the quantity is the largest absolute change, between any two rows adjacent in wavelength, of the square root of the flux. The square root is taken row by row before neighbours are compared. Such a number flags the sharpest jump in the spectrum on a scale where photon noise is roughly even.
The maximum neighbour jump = 0.18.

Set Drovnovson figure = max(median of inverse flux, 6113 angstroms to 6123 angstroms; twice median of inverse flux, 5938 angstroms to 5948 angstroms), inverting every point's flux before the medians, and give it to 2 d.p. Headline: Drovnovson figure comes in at 0.78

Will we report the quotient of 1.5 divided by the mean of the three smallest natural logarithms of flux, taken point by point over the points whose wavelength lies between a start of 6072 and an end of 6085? 1.68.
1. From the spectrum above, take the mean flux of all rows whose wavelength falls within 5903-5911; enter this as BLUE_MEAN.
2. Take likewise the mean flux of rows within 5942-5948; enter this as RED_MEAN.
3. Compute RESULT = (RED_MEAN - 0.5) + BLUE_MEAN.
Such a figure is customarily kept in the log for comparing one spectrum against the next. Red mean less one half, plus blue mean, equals 4.55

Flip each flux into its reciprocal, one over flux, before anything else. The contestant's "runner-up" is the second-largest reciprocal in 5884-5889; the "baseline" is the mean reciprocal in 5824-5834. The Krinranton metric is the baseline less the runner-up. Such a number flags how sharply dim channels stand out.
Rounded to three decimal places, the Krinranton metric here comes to -0.062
